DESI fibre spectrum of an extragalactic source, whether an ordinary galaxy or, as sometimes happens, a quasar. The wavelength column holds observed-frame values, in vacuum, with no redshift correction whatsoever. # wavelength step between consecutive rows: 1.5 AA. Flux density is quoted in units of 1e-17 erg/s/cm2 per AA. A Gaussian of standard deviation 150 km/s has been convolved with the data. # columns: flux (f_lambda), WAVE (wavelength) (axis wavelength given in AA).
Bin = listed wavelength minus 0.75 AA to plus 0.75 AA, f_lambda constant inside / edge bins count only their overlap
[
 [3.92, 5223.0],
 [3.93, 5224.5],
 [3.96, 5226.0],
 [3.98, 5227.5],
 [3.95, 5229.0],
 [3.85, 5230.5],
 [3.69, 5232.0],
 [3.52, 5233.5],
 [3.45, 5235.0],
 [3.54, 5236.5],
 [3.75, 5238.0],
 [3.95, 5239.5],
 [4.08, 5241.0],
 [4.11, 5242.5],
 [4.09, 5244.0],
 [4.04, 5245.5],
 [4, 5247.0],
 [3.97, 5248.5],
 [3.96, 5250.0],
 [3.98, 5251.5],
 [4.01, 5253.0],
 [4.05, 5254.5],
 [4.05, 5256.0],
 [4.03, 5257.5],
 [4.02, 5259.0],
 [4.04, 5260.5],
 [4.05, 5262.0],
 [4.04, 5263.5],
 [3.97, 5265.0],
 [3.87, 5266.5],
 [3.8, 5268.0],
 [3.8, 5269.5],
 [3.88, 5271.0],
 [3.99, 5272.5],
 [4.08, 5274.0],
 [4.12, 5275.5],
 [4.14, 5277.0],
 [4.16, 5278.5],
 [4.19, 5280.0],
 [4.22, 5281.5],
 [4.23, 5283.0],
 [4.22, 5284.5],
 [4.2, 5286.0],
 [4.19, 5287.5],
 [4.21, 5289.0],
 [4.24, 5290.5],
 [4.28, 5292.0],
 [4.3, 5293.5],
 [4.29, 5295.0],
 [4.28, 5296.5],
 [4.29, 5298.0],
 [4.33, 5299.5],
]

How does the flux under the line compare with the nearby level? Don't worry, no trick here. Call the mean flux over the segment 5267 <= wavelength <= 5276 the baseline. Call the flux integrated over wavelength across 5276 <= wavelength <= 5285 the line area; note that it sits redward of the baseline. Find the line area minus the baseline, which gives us 33.8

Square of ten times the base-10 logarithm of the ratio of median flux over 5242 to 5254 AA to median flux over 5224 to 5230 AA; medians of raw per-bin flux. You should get 0.00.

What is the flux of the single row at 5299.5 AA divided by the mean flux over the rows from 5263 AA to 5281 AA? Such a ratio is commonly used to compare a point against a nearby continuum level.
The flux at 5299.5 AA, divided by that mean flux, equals 1.08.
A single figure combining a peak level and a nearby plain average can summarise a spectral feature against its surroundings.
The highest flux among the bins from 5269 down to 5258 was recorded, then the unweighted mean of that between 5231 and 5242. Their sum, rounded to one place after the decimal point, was 7.8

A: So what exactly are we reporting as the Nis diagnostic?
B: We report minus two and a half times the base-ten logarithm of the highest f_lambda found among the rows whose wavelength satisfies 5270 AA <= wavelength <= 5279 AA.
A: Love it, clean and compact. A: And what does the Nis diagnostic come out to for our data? -1.55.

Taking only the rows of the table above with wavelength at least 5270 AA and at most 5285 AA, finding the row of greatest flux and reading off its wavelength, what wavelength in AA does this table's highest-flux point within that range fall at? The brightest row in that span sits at 5283.0 AA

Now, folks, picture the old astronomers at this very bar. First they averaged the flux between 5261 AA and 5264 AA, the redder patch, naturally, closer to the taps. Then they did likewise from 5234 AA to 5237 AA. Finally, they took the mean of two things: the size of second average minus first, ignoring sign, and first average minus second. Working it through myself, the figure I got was 0.55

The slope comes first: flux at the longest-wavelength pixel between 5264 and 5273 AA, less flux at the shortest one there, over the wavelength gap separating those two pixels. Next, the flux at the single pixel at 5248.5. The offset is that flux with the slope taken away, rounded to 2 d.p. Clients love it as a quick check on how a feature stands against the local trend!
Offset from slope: 3.97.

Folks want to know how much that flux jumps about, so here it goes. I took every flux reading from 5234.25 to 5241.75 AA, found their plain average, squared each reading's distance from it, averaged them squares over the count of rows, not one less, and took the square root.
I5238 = 0.24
